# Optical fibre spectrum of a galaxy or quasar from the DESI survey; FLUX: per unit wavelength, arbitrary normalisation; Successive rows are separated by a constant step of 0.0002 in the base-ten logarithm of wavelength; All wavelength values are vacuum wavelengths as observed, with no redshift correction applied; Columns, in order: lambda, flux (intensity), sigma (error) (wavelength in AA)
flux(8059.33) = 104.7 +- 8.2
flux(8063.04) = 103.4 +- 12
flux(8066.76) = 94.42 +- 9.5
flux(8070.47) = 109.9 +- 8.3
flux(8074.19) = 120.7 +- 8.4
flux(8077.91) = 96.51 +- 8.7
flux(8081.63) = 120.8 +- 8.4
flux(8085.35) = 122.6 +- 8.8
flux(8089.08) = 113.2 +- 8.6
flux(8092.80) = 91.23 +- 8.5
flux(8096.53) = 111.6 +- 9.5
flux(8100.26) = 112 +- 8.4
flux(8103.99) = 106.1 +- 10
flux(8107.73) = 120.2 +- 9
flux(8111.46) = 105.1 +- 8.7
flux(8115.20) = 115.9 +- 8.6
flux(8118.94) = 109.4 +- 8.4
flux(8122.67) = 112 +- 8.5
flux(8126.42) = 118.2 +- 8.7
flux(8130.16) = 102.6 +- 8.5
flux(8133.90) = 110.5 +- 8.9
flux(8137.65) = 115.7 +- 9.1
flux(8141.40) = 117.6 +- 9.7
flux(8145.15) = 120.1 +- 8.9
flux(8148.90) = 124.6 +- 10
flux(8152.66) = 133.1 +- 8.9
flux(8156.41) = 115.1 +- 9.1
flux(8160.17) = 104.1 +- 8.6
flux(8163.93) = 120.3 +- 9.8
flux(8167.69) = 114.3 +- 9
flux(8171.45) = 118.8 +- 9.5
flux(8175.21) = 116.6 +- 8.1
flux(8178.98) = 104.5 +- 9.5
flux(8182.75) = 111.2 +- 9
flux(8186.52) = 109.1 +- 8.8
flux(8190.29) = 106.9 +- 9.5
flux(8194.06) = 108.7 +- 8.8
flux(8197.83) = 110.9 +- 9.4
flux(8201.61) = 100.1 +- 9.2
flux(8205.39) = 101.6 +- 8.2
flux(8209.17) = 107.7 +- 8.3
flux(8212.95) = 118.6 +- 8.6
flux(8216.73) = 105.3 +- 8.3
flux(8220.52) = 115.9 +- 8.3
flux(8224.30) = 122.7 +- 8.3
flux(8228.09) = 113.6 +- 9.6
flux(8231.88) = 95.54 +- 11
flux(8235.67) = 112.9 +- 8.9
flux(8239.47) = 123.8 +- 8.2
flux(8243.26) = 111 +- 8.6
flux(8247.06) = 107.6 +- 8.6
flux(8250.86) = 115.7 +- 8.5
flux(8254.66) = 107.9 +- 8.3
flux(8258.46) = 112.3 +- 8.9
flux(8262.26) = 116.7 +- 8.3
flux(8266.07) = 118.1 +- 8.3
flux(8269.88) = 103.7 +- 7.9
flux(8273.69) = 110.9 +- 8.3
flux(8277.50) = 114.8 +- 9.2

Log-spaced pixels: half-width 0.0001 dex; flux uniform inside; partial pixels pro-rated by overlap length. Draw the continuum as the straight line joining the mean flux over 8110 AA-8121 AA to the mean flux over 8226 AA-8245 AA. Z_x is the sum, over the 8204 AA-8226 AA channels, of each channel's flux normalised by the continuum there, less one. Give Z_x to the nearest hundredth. 0.04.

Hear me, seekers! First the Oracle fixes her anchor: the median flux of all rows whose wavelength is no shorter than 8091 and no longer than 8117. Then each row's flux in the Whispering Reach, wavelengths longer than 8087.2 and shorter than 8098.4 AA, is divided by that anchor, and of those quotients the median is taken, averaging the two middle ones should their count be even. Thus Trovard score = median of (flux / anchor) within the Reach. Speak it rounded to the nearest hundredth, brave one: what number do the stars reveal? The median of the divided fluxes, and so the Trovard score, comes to 1.00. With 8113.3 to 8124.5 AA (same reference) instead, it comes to 1.00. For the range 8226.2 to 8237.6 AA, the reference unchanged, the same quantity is 1.01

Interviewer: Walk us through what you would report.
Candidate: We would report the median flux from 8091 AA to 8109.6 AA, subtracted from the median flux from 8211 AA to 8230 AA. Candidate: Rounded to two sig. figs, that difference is 4.3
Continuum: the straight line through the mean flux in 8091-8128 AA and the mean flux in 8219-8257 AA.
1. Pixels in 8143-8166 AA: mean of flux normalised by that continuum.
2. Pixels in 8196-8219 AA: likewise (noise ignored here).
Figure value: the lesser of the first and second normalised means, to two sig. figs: 0.96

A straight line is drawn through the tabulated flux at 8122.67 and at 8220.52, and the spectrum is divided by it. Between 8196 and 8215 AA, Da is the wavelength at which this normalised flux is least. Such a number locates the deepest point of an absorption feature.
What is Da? 8201.61 AA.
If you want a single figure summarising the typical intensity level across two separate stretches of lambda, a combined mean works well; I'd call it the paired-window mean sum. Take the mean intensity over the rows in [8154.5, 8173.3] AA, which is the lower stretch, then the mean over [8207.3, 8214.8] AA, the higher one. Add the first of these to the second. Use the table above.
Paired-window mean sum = 228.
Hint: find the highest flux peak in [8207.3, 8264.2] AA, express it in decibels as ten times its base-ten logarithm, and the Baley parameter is 20.9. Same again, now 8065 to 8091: 20.9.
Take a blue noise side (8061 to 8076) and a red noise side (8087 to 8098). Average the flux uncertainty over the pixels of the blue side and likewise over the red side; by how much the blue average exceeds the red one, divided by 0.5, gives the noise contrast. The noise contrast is 1.4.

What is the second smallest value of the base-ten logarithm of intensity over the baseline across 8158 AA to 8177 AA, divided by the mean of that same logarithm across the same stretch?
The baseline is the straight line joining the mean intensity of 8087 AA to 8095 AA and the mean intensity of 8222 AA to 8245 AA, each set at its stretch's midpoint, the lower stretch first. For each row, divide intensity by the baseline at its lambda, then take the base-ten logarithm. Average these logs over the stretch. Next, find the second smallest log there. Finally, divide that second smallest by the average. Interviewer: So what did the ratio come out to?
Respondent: 0.94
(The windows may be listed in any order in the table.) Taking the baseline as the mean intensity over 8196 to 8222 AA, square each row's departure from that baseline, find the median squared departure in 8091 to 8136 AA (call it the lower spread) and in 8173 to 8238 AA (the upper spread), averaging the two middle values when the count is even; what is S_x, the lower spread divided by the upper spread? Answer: 0.6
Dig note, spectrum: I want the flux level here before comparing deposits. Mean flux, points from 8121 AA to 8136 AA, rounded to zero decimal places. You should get 111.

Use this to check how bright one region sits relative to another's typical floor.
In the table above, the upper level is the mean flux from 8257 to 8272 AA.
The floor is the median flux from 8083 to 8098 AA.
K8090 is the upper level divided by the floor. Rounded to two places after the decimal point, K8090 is 1.00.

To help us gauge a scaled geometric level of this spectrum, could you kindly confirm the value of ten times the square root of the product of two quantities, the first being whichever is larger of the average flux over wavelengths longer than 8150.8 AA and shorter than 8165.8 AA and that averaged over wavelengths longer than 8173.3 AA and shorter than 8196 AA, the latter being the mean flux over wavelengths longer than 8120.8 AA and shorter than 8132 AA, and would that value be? 1145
